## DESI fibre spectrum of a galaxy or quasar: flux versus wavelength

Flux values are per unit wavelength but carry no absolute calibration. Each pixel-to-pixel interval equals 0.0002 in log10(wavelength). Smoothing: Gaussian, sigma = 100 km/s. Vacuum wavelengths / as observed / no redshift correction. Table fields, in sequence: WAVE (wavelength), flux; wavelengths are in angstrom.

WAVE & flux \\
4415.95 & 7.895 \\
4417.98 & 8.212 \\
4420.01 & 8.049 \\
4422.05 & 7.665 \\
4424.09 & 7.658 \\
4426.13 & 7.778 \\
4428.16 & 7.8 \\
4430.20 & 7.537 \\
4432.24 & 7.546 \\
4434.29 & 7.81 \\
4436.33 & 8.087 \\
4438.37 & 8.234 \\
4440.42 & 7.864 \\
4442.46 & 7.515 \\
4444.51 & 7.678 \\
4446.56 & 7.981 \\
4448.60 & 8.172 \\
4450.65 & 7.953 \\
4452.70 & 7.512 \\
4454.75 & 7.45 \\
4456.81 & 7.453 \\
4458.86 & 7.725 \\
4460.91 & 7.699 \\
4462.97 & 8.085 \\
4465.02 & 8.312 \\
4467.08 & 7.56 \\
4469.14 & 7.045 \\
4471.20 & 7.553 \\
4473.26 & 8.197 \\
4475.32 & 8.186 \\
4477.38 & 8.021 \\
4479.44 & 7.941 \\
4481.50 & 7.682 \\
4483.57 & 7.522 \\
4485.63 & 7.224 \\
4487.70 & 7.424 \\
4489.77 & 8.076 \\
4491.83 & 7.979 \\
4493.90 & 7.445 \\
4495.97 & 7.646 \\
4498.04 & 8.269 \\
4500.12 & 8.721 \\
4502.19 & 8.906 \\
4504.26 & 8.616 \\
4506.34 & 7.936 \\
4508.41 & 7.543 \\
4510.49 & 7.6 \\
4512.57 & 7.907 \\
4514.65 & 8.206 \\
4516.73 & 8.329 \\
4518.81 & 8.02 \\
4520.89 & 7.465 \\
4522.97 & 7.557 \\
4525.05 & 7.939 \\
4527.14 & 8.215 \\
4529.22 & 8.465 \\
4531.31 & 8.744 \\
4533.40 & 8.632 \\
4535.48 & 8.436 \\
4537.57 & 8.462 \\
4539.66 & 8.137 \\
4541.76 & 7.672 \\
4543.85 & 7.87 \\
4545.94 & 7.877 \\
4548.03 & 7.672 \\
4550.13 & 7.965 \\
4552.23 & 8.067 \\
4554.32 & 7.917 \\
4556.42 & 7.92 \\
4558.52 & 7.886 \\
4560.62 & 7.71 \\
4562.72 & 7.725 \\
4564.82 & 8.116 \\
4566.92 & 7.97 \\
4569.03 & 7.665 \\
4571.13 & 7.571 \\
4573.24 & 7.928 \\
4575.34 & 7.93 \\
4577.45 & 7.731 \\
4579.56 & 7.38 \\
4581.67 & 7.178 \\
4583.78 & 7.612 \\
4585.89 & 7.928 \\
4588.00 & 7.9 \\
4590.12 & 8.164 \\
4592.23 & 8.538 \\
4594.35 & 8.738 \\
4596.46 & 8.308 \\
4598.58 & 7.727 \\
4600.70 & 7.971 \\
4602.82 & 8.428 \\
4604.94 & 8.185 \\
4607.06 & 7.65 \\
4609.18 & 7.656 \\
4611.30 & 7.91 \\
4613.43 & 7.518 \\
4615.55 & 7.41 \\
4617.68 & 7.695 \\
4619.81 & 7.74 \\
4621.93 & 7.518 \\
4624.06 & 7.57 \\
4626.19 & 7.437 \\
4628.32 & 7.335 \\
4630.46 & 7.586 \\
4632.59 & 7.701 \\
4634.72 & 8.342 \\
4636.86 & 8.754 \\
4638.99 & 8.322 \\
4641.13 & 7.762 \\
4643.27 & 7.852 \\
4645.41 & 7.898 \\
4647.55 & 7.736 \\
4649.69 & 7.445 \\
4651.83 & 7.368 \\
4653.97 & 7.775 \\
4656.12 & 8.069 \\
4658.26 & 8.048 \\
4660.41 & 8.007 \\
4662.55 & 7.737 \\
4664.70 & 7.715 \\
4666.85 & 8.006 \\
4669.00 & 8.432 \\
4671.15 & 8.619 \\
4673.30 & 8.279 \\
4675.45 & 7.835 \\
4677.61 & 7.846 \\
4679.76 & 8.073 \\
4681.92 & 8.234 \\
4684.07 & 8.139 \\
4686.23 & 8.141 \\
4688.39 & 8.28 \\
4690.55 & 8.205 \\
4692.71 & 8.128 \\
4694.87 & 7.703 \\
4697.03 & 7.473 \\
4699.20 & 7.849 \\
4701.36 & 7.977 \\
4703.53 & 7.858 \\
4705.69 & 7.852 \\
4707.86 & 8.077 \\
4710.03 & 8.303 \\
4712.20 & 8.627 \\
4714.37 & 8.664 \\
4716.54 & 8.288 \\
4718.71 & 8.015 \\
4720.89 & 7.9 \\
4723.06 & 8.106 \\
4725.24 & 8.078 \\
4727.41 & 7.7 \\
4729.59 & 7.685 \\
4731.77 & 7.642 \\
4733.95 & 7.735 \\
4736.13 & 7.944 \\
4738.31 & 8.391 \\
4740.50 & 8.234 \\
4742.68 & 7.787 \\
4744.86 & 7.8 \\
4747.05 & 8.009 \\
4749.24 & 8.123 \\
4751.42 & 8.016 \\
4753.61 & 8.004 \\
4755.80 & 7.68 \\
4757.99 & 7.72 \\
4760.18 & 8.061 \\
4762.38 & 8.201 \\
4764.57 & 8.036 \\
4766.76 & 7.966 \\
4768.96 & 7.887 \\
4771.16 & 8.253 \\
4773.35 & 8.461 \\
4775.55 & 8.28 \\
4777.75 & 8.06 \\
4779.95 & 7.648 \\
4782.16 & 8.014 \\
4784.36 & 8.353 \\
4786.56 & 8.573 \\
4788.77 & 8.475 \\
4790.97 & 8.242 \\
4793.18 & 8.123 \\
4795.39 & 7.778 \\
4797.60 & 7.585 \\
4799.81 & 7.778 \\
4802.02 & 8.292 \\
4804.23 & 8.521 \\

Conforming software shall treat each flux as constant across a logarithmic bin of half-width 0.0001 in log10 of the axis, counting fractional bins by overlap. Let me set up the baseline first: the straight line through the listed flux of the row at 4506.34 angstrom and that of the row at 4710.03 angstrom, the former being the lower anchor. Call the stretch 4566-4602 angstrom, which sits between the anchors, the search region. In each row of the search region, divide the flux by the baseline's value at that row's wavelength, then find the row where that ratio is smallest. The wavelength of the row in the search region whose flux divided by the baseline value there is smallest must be 4581.67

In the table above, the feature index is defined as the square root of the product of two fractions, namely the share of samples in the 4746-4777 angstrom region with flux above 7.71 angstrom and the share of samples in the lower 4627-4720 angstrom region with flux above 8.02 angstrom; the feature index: 0.66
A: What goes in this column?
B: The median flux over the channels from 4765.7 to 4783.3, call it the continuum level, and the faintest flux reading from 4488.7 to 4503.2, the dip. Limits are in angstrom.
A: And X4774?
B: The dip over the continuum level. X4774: 0.93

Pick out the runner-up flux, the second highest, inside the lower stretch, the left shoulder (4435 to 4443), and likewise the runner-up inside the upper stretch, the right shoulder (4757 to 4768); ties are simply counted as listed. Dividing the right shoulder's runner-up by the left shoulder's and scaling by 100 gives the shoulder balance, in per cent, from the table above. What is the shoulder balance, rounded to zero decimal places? 100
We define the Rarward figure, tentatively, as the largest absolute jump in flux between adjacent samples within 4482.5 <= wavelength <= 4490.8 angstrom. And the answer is 0.7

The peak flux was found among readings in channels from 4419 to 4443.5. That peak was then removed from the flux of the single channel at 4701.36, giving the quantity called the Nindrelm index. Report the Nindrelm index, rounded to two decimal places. -0.26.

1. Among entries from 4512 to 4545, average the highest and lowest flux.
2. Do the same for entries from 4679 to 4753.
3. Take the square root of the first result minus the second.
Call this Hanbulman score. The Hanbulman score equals 0.19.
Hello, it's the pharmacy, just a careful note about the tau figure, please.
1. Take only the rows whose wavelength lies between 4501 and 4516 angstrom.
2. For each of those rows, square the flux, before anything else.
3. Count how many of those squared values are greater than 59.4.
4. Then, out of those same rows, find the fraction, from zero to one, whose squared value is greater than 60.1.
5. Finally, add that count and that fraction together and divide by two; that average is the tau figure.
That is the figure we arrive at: 2.9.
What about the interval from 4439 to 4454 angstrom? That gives 2.3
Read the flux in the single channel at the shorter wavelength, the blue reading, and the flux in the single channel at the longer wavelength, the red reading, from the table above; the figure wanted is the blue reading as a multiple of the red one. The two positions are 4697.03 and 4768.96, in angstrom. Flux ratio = 0.948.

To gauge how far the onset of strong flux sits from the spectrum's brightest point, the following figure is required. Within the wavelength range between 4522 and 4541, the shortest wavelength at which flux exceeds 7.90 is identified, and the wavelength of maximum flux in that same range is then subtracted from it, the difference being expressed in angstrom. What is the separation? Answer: -6.3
